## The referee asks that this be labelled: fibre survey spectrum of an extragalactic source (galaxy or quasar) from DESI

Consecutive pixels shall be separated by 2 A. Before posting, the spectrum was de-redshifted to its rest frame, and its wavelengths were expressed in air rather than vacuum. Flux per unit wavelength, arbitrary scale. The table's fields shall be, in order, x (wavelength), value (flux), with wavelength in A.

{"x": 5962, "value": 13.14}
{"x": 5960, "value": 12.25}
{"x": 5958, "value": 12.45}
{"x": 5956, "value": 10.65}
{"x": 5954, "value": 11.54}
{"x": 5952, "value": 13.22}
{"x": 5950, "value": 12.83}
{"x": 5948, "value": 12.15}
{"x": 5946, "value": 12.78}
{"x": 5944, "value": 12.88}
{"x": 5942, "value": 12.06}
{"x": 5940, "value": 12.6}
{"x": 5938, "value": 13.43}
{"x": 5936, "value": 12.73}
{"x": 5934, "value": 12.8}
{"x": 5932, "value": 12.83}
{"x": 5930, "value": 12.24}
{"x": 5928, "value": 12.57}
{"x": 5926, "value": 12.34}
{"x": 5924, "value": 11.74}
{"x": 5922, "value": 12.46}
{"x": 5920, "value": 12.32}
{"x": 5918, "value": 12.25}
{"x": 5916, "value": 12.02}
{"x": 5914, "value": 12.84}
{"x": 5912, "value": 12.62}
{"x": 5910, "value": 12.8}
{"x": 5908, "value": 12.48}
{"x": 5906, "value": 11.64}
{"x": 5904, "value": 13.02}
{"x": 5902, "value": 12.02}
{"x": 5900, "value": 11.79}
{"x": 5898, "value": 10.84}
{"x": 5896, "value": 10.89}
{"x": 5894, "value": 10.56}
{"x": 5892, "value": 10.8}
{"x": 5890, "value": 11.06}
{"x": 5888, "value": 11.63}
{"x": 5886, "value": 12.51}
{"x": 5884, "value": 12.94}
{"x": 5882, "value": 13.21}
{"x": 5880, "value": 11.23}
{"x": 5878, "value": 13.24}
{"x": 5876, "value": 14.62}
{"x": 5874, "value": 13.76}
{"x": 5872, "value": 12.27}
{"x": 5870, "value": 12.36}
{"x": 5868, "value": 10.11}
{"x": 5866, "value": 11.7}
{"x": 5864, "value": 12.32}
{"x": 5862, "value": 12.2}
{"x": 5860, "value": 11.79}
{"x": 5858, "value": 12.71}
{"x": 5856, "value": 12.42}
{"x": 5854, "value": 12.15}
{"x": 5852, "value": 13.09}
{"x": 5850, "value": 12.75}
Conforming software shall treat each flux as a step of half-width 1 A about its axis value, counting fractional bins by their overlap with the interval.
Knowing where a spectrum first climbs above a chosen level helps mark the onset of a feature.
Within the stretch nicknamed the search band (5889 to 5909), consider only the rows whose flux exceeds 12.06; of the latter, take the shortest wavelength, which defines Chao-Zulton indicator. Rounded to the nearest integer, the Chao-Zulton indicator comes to 5904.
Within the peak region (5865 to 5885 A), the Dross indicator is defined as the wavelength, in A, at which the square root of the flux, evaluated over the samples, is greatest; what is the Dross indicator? 5876 A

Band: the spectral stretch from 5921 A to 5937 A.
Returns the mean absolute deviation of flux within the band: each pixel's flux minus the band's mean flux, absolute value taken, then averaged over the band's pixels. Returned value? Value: 0.27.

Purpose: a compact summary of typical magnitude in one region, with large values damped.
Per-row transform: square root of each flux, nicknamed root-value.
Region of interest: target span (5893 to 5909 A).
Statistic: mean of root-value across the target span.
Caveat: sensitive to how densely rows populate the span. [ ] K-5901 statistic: 3.41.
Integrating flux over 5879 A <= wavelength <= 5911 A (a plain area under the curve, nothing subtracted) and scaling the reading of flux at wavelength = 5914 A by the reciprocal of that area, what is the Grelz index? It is 0.0339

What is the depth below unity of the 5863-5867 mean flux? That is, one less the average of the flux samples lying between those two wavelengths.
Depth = -11.0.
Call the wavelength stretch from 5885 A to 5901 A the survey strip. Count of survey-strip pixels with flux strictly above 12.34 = 1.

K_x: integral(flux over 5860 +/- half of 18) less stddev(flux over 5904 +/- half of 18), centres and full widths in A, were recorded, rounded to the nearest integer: 216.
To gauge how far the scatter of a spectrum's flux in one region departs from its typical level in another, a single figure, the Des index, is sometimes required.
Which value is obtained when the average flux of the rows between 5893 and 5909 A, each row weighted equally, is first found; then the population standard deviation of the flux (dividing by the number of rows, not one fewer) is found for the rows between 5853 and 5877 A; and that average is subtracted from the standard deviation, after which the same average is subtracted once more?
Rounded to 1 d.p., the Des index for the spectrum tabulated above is -22.3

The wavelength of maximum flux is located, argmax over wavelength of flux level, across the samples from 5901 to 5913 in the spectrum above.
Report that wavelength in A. 5904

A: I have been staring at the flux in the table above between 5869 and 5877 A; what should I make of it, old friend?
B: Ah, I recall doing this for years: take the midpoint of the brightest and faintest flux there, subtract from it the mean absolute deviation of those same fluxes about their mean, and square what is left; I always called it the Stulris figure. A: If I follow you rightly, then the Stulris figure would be 156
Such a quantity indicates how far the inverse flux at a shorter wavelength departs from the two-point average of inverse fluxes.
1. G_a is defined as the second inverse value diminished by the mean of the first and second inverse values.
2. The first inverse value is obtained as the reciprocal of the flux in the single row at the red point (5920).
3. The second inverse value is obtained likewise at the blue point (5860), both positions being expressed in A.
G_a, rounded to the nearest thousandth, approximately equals 0.002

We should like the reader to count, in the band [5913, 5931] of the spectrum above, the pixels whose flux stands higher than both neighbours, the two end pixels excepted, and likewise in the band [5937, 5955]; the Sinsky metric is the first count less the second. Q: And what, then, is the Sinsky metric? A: 0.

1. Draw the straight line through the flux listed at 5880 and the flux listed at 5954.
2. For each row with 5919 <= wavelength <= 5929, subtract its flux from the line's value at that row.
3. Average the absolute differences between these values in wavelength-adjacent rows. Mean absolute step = 0.42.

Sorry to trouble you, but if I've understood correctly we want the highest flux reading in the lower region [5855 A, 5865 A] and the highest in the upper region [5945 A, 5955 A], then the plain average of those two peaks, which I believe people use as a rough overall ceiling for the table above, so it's 13.0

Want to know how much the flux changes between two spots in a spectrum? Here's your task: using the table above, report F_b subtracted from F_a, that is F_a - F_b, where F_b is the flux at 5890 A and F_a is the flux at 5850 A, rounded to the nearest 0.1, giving 1.7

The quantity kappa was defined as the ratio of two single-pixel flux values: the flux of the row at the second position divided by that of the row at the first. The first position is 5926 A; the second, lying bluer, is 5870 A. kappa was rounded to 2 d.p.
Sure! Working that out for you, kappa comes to 1.00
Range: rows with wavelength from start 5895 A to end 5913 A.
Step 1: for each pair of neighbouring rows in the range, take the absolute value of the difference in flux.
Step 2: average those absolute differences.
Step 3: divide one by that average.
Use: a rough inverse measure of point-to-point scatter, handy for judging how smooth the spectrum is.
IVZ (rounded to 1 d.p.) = 1.6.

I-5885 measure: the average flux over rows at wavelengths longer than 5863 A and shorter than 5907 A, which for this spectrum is 12.0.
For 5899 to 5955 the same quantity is 12.5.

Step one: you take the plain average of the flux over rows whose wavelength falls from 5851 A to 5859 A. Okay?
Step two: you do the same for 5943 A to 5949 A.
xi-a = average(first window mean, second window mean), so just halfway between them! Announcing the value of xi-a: 12.60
